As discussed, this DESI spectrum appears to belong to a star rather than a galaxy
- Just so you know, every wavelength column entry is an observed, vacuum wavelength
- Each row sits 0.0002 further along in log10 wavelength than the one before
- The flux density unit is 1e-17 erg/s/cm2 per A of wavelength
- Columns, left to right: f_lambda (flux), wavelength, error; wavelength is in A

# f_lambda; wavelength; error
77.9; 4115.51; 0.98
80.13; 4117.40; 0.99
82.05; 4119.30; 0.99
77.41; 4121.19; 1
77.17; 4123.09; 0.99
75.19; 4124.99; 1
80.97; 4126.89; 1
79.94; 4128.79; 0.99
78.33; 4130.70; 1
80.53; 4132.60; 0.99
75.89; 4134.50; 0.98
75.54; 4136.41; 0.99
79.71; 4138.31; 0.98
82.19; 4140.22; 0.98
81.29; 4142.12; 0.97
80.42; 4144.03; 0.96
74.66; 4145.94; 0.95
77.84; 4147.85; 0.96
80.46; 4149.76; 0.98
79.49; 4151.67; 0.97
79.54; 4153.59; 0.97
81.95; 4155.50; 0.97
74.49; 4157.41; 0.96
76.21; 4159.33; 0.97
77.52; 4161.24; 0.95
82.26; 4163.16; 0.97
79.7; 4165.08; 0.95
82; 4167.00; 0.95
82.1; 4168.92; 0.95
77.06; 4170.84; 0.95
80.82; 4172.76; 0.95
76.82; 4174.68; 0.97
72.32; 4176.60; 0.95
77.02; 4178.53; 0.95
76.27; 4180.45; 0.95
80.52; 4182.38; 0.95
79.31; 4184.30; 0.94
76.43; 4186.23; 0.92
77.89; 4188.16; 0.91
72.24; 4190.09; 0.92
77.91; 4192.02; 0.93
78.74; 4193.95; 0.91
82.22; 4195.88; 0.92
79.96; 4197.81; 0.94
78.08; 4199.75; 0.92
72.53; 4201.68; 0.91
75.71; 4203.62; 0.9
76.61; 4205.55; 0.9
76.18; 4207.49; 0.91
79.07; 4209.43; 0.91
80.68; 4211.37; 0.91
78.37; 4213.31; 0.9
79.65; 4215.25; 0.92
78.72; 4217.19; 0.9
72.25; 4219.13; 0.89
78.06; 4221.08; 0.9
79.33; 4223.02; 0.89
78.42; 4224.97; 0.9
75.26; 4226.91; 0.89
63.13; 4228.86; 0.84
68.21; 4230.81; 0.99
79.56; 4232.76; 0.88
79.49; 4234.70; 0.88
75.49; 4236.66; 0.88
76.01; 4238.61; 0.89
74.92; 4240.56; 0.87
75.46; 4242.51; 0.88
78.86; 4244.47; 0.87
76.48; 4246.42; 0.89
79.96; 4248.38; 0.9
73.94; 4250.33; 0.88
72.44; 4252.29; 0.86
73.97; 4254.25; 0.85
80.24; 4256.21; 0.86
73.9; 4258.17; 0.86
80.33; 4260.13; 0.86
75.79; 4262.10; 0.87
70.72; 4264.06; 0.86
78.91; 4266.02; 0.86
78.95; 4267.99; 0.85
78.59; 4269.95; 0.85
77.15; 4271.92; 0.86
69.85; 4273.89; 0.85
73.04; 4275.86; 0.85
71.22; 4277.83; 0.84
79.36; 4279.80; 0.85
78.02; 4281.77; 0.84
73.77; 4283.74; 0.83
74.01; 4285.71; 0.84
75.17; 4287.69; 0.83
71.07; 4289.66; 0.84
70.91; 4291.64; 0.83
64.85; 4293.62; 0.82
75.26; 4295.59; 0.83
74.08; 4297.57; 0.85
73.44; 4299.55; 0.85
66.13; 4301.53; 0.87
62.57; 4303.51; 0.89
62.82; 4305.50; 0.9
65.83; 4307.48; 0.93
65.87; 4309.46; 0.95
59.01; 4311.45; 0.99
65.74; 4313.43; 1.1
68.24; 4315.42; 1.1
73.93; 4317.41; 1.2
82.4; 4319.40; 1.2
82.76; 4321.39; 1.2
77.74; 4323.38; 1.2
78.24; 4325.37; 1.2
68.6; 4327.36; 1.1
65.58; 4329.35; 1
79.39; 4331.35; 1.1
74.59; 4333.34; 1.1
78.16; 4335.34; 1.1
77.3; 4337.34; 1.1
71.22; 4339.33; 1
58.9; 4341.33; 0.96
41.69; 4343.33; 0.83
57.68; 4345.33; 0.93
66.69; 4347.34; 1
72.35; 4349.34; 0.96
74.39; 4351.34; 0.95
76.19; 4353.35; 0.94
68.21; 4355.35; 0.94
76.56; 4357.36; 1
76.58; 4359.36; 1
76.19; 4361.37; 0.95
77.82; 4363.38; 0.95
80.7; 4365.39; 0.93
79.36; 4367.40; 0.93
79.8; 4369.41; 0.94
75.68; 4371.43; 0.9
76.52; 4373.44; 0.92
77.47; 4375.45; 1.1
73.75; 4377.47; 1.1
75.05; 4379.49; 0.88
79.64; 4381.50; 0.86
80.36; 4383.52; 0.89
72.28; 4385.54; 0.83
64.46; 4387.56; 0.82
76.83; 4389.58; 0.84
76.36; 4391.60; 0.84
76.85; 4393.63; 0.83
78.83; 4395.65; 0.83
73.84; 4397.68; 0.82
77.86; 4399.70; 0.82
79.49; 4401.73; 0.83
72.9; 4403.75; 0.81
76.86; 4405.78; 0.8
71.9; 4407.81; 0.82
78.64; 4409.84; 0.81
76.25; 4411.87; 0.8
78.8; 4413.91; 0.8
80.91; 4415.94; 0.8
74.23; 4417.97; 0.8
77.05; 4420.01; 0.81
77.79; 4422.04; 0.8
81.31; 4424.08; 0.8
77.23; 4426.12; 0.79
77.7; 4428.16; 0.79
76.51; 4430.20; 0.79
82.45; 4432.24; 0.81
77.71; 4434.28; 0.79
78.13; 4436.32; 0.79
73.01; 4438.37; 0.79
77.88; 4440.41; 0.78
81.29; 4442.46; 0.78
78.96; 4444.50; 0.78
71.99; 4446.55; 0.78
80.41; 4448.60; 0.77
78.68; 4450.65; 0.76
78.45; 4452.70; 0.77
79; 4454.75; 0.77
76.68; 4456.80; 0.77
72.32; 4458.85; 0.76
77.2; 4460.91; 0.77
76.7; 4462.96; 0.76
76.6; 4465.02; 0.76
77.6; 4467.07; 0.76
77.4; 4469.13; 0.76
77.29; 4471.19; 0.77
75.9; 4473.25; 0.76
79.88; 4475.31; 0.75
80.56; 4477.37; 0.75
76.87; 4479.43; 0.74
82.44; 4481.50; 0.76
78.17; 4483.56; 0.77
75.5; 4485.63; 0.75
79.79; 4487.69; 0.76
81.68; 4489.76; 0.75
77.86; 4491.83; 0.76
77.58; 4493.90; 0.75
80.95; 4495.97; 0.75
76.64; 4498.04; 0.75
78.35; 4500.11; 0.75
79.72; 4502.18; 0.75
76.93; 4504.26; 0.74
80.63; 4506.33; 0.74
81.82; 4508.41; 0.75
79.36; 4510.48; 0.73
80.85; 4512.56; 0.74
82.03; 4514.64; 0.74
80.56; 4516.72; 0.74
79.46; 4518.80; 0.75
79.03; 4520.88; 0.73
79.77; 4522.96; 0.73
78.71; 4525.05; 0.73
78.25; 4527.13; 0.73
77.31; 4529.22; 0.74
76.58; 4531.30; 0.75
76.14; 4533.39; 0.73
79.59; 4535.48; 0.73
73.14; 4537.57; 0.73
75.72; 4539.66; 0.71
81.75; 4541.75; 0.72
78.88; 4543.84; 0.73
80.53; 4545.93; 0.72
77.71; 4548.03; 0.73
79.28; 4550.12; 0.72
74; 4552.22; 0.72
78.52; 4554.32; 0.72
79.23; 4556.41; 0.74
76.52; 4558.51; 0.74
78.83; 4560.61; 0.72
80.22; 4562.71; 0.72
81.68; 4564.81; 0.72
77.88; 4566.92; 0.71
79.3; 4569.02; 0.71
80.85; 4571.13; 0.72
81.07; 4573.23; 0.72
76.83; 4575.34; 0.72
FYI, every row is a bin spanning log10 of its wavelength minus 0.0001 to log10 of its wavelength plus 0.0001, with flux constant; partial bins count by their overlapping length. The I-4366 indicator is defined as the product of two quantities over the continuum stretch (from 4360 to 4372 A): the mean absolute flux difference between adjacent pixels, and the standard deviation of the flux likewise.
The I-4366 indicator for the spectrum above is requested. 4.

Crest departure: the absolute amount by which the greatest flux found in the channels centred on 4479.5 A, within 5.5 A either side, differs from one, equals 81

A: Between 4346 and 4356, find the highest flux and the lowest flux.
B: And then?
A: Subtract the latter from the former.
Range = 9.5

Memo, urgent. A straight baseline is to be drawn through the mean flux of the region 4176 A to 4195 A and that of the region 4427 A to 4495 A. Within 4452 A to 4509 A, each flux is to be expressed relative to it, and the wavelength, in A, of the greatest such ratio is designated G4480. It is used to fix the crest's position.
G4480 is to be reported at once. 4481.50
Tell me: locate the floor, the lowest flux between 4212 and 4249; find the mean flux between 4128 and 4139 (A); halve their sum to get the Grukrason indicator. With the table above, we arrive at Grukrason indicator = 70.7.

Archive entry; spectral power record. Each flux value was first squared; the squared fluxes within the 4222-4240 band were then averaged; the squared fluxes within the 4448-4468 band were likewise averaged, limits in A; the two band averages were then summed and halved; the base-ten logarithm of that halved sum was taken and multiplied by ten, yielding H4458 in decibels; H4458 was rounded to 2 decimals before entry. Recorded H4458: 37.65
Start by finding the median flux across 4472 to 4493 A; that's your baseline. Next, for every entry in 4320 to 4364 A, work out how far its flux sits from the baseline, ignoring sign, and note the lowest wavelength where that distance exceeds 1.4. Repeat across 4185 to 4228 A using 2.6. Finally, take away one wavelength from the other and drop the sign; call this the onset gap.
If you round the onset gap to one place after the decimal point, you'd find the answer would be 131.3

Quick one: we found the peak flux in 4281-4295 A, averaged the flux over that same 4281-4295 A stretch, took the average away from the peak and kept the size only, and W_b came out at 5.5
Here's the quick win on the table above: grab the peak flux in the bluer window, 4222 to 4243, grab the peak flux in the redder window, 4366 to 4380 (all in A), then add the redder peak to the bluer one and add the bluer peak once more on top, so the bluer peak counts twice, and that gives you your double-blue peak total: 239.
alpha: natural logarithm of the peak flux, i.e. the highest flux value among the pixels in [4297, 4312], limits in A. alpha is 4.31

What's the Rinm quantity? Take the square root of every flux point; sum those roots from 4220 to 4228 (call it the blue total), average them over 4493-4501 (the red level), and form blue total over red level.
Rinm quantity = 3.98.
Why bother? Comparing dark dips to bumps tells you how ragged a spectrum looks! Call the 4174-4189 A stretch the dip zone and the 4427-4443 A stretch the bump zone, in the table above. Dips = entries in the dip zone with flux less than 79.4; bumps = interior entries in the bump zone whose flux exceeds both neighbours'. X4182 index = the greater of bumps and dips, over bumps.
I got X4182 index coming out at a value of 3.5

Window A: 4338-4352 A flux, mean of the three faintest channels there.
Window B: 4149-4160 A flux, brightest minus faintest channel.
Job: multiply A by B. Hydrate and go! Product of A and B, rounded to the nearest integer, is 394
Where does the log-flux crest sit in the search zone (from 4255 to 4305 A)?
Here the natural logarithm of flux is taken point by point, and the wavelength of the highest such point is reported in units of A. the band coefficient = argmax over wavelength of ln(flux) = 4260.13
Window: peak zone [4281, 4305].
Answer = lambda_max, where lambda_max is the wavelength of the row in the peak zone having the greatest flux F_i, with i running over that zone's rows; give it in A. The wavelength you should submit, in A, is 4281.77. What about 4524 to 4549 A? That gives 4541.75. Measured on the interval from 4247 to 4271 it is 4260.13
